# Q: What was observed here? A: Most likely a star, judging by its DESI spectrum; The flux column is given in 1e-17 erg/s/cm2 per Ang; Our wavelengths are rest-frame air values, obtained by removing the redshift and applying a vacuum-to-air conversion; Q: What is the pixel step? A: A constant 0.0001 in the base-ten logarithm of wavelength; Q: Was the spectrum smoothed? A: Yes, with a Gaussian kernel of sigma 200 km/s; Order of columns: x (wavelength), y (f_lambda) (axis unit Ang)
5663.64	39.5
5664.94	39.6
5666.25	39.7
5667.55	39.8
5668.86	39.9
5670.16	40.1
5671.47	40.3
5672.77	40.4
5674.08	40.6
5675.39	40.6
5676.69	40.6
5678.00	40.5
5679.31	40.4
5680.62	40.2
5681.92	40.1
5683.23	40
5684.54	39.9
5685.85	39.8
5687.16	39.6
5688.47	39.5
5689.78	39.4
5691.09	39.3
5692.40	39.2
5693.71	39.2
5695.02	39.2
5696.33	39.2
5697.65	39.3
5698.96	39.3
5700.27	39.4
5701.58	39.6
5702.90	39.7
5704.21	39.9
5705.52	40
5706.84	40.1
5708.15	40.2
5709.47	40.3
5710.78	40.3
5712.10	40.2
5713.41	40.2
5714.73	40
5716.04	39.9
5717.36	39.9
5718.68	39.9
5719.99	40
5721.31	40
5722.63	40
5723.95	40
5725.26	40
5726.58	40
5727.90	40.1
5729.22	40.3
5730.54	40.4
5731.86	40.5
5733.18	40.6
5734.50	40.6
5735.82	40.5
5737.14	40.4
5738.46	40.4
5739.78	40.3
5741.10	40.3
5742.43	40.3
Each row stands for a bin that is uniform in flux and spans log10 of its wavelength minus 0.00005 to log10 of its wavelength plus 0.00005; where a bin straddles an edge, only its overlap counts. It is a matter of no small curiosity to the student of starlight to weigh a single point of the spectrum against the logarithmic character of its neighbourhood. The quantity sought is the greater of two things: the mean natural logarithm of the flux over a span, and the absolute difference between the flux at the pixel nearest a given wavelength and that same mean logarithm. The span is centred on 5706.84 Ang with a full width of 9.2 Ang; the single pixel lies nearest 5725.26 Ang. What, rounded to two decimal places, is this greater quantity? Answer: 36.31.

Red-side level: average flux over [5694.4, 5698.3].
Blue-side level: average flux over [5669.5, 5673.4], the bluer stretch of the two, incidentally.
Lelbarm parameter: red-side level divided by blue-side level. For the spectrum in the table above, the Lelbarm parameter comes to 0.97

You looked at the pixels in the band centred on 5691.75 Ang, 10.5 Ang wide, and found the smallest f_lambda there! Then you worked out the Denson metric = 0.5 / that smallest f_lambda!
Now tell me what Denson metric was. 0.0128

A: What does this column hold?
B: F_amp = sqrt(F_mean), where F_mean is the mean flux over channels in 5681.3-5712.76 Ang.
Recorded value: 6.30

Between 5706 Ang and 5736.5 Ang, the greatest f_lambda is 40.6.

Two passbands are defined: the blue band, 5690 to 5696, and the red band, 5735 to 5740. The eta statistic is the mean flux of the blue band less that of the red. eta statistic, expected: -1.18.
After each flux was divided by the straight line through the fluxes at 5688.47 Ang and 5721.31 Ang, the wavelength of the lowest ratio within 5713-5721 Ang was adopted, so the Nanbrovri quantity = 5718.68 Ang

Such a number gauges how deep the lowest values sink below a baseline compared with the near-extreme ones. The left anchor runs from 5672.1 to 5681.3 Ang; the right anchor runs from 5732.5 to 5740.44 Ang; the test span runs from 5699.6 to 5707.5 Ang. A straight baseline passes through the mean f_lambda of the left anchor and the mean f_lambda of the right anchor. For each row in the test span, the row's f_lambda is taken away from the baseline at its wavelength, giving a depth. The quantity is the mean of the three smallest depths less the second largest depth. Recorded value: -0.40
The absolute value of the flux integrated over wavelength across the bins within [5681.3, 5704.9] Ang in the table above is 933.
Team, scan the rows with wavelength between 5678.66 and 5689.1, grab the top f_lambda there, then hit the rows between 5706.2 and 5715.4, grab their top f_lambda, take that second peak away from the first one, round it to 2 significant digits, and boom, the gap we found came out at 0.10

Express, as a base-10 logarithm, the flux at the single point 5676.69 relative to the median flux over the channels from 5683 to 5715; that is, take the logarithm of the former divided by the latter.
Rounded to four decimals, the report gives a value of 0.0097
